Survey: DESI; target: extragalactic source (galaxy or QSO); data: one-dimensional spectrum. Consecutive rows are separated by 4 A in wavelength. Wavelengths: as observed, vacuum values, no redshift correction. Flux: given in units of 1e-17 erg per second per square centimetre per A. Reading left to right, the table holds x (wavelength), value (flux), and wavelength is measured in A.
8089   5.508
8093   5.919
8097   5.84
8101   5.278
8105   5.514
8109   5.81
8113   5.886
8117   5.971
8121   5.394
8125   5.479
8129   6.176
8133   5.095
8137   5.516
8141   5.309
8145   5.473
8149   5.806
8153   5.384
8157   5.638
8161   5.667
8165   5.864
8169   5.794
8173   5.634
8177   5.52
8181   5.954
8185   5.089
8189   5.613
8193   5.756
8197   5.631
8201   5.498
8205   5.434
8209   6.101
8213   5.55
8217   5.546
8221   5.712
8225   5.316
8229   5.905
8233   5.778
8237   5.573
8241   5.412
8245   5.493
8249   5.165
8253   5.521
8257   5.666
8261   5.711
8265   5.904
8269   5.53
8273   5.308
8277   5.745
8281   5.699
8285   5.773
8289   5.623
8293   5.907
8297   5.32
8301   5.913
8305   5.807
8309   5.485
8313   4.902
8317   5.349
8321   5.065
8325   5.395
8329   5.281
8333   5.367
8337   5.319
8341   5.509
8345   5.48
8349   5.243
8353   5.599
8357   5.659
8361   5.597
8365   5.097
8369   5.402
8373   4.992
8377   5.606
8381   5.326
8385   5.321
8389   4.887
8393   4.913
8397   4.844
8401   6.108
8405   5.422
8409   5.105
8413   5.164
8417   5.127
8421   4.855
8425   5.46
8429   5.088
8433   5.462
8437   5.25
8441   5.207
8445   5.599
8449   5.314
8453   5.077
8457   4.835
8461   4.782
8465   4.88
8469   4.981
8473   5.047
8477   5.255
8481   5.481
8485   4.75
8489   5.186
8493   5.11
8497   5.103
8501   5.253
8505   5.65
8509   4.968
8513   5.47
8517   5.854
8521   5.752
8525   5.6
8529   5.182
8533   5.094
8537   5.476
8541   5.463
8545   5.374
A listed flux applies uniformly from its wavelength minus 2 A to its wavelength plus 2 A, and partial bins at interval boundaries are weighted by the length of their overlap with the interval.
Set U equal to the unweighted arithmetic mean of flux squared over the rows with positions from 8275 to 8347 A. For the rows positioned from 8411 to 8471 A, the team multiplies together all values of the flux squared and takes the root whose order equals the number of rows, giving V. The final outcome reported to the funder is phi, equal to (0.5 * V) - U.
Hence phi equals -17.1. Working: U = 30.3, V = 26.3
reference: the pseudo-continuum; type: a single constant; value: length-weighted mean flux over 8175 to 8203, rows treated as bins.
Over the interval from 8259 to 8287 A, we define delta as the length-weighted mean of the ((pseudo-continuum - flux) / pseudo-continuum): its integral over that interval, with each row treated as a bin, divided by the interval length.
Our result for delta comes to -0.02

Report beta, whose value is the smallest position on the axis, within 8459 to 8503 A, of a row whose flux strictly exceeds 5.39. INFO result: 8481 A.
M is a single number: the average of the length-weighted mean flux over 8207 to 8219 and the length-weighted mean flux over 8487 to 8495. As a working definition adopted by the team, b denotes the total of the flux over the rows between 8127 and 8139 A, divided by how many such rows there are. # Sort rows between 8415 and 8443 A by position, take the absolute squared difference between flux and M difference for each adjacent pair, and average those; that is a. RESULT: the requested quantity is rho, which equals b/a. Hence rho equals 38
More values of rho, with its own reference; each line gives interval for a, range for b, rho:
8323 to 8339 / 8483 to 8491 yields 283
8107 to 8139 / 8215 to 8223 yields 26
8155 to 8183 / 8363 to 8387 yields 56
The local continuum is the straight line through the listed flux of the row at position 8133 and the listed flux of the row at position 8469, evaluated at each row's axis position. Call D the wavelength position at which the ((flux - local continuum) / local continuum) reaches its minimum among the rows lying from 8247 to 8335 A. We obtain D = 8313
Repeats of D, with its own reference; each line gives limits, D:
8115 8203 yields 8133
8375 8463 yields 8461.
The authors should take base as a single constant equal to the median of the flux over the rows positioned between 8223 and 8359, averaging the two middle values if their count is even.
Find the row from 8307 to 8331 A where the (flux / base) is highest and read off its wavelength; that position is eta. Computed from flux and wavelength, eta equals 8309 A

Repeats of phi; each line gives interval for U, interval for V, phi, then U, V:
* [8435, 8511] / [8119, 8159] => -11.3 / 26.5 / 30.5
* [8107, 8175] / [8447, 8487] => -19.2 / 31.9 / 25.4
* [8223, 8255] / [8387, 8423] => -17.3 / 30.5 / 26.5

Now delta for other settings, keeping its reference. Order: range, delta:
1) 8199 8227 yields 0.00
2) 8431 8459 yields 0.06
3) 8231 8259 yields 0.01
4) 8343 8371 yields 0.03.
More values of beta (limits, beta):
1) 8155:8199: 8157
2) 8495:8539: 8505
